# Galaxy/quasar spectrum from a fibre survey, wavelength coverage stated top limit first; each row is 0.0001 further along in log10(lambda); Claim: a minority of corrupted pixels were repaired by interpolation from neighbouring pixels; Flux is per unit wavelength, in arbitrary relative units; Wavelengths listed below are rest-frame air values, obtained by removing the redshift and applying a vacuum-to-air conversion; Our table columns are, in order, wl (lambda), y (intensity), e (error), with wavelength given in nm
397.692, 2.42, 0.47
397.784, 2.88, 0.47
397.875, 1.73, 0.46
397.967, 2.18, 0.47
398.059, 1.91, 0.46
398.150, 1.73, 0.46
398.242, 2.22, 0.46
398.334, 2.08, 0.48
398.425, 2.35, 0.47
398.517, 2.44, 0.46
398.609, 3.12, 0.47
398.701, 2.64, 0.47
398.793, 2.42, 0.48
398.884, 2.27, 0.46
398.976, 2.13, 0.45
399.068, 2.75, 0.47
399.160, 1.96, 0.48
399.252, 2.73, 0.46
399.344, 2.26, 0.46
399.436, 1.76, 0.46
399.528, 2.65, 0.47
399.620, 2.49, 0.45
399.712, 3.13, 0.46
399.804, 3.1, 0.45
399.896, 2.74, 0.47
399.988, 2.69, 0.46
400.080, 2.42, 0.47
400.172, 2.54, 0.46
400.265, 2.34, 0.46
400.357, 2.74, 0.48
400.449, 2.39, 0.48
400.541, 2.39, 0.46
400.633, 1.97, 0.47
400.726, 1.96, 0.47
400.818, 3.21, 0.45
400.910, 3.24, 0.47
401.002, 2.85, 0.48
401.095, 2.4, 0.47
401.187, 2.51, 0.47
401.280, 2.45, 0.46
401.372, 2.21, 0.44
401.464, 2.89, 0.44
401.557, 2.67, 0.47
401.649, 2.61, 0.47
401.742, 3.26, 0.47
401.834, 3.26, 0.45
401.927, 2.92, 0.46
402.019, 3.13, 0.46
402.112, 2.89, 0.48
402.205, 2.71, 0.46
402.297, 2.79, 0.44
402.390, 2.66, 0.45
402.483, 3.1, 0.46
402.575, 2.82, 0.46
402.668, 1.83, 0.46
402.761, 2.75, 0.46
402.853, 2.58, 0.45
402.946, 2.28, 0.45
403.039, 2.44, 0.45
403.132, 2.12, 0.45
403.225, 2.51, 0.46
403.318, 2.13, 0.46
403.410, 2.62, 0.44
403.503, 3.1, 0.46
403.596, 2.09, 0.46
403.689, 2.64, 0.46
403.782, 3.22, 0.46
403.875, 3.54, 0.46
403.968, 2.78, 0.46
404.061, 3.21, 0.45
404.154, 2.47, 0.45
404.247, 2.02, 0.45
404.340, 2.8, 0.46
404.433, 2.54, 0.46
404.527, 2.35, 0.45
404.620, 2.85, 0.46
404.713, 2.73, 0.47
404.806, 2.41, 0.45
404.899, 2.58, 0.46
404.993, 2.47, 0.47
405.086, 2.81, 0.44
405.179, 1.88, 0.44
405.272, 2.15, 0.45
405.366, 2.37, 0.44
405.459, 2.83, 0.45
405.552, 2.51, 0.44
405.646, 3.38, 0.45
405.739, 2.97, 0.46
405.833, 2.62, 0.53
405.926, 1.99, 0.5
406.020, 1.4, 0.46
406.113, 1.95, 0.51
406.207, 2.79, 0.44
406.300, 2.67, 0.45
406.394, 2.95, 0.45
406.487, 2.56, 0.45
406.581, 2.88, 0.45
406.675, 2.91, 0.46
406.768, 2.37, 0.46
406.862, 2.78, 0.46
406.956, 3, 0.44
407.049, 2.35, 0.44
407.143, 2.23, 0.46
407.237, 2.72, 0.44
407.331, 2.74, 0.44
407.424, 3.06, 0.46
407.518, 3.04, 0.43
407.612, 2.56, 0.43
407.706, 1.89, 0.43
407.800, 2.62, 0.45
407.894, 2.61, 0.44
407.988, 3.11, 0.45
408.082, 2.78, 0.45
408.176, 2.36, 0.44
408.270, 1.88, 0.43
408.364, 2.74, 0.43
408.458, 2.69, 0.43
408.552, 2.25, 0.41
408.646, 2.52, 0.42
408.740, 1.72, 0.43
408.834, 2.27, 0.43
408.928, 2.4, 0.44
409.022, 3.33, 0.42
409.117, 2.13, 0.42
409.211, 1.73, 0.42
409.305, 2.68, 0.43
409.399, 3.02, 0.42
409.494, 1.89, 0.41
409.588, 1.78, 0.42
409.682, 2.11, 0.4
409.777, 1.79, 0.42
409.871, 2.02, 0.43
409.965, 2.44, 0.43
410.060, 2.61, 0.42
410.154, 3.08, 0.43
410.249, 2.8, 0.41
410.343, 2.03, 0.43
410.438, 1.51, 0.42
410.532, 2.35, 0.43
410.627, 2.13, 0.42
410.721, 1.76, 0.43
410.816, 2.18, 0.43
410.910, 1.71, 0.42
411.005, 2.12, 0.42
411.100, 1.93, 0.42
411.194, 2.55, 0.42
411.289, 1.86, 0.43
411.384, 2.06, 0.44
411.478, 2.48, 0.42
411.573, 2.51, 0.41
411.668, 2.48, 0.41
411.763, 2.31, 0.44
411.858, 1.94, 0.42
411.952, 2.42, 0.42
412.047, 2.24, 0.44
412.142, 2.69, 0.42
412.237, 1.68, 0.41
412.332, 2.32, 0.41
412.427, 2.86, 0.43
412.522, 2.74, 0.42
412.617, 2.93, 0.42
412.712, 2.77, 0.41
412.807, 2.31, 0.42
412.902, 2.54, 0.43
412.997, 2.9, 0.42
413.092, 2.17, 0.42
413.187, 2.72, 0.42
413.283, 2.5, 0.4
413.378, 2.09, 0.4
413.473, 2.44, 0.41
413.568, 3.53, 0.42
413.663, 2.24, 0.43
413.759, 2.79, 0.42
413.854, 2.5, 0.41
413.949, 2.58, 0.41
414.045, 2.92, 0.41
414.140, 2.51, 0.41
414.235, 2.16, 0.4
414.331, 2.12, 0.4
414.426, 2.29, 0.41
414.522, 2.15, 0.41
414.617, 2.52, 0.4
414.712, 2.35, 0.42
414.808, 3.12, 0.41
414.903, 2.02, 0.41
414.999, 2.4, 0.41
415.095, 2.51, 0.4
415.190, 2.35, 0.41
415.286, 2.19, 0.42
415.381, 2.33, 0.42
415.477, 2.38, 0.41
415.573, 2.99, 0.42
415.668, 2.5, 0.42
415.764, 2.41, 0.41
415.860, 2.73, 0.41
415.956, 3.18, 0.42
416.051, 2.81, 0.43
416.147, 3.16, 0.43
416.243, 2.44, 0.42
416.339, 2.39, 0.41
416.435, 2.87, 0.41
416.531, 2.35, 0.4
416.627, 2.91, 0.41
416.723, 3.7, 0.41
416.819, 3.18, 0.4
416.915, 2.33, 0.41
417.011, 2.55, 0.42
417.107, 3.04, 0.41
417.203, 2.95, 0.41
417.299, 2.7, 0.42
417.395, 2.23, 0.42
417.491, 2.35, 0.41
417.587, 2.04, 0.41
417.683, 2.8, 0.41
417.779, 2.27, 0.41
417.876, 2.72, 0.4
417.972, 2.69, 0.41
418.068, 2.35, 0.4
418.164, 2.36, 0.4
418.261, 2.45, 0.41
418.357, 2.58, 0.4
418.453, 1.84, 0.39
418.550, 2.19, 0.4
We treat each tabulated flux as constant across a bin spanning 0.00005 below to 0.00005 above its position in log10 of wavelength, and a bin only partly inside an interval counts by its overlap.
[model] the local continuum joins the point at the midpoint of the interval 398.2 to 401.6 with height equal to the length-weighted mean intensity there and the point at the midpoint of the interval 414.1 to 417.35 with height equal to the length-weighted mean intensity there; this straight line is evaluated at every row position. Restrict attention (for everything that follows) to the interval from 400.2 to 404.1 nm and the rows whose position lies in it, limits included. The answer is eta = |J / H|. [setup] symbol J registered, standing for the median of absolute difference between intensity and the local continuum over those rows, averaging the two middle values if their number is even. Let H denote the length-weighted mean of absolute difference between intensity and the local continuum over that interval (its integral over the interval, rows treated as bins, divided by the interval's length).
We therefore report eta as 0.86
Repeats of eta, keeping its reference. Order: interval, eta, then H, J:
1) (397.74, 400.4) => 0.73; 0.329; 0.24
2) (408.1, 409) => 0.62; 0.327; 0.20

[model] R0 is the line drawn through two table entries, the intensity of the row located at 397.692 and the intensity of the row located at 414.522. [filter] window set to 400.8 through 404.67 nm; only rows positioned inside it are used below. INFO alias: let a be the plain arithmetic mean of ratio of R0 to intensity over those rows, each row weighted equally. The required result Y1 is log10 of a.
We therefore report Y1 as -0.05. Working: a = 0.88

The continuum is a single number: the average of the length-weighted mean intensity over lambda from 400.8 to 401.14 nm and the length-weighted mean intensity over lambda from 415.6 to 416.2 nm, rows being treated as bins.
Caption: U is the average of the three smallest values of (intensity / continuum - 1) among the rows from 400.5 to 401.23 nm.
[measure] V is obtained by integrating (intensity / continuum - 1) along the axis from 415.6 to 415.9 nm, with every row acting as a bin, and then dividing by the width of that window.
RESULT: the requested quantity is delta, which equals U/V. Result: 2.7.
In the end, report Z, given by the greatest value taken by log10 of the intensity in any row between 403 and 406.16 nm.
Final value 0.549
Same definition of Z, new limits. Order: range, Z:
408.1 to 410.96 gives 0.522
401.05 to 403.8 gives 0.513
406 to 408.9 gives 0.493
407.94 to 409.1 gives 0.522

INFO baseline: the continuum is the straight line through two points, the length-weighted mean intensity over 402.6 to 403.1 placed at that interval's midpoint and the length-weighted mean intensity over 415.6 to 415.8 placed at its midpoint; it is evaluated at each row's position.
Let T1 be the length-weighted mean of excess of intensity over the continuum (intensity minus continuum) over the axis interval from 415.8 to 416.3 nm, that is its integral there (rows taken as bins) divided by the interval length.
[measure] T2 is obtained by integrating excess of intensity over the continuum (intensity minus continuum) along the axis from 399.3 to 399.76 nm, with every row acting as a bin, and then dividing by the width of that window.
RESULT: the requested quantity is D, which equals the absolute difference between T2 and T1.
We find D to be 0.21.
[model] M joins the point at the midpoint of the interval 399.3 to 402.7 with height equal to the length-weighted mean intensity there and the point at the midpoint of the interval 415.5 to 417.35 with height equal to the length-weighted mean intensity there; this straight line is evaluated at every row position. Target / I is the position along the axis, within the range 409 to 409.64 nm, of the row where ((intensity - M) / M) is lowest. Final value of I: 409.211 nm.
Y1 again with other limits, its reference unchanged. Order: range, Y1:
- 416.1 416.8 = -0.12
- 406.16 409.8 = -0.03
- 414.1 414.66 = -0.03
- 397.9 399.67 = 0.03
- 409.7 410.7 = 0.01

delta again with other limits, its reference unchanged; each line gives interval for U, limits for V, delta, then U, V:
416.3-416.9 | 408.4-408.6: 0.9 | -0.11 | -0.13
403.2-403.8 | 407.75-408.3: 2.2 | -0.21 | -0.10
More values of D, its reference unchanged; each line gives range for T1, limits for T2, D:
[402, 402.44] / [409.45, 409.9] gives 0.98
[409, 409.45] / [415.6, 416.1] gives 0.14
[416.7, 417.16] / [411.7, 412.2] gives 0.56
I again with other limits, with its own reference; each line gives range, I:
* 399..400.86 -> 399.436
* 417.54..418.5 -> 418.453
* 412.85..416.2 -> 414.903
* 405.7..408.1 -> 406.020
